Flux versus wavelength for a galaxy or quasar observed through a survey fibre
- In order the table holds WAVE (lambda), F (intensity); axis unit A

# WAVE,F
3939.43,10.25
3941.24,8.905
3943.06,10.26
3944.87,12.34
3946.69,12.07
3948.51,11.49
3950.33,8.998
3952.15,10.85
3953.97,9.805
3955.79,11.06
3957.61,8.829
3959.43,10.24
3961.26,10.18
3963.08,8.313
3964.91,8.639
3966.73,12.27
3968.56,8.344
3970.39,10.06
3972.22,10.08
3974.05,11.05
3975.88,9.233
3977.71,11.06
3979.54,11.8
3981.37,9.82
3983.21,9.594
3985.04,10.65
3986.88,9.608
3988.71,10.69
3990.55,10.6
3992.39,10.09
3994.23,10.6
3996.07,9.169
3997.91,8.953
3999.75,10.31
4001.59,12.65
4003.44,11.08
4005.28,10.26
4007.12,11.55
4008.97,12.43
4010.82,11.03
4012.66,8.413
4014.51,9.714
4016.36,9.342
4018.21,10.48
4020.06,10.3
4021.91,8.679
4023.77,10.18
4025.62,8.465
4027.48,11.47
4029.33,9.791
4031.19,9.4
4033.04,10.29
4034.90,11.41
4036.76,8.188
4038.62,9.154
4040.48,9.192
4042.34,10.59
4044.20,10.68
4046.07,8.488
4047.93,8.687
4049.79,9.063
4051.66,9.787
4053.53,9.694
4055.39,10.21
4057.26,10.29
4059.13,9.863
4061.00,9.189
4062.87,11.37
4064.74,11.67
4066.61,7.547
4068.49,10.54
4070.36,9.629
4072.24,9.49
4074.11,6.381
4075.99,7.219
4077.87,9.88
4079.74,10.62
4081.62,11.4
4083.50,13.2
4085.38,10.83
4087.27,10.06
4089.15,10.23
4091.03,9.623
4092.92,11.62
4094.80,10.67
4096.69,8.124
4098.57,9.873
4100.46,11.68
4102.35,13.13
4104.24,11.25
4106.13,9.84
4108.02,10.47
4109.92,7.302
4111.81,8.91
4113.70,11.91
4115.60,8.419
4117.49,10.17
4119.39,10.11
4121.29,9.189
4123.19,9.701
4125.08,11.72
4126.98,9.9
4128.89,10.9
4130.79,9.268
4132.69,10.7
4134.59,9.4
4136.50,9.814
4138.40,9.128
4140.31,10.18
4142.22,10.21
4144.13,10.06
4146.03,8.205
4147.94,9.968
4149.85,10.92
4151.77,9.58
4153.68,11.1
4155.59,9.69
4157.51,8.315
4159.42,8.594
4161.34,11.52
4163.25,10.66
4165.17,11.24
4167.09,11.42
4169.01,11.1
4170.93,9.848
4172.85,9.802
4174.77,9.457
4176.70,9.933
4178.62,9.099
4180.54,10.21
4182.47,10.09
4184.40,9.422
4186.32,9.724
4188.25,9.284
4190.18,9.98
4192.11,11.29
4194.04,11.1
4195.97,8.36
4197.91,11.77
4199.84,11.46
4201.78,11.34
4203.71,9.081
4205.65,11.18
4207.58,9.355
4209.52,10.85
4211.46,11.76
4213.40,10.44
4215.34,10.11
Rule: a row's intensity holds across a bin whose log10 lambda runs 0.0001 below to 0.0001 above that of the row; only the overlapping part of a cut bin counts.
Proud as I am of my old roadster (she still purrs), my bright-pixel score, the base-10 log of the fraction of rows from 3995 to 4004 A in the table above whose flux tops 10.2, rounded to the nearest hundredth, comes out -0.22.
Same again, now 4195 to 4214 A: -0.15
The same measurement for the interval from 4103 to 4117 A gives -0.37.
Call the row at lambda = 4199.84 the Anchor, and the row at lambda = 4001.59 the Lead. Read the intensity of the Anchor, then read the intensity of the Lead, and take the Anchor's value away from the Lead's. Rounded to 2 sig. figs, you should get 1.2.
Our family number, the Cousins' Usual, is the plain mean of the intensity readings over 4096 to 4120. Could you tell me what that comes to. 10.1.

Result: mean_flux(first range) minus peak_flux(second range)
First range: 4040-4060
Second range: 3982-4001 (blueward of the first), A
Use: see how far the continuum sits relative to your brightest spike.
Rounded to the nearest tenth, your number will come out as -1.0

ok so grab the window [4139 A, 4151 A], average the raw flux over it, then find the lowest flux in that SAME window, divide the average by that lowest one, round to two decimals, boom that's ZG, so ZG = 1.21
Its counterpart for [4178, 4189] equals 1.06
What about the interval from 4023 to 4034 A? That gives 1.17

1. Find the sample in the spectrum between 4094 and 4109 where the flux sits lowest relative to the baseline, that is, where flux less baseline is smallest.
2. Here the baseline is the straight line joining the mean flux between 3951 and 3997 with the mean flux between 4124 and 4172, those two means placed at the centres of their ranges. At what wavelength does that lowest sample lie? 4096.69 A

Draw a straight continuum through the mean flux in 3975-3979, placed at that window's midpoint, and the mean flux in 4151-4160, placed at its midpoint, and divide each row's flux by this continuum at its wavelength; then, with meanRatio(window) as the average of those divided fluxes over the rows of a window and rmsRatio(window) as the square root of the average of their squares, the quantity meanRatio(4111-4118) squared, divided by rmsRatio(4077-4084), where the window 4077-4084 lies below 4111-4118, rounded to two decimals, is 0.90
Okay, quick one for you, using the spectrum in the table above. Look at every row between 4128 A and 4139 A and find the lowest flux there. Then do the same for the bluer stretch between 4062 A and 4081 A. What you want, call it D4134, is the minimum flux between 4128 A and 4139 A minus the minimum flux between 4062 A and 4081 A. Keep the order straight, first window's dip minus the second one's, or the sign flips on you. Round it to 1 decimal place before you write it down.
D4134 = 2.7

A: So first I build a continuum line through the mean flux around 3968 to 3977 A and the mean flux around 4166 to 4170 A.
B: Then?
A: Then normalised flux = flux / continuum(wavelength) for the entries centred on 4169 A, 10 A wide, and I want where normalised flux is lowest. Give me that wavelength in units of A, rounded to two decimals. 4172.85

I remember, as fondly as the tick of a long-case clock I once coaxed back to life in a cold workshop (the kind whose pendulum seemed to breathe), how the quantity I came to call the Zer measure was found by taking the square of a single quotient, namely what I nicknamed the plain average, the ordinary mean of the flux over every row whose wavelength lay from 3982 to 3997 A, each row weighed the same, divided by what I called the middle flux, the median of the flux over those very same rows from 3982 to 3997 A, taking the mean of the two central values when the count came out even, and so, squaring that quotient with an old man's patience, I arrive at 0.96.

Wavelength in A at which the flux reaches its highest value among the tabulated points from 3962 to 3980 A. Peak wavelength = 3966.73 A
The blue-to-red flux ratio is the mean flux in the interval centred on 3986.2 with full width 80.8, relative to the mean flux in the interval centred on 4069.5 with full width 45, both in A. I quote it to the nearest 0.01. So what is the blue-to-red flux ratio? 1.04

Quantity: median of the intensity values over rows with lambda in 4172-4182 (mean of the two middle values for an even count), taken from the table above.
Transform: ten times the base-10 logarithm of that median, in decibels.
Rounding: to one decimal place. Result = 9.9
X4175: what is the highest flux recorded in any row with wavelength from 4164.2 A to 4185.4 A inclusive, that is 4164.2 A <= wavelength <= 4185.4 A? 11.42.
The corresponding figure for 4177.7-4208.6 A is 11.77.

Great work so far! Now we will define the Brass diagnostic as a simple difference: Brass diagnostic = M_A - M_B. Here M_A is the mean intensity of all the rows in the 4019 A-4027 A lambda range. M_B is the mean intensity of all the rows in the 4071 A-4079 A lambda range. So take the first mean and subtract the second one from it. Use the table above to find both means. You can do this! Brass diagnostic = 1.2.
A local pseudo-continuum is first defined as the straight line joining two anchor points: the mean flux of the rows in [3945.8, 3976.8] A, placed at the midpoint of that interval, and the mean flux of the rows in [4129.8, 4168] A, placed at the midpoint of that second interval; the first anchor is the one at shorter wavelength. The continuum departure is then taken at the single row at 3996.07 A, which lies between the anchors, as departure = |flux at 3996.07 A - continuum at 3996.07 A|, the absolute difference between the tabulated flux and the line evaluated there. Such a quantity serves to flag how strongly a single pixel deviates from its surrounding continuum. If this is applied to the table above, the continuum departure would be 0.90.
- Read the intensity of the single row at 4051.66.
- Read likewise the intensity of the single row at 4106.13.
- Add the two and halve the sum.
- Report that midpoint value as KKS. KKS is 9.8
